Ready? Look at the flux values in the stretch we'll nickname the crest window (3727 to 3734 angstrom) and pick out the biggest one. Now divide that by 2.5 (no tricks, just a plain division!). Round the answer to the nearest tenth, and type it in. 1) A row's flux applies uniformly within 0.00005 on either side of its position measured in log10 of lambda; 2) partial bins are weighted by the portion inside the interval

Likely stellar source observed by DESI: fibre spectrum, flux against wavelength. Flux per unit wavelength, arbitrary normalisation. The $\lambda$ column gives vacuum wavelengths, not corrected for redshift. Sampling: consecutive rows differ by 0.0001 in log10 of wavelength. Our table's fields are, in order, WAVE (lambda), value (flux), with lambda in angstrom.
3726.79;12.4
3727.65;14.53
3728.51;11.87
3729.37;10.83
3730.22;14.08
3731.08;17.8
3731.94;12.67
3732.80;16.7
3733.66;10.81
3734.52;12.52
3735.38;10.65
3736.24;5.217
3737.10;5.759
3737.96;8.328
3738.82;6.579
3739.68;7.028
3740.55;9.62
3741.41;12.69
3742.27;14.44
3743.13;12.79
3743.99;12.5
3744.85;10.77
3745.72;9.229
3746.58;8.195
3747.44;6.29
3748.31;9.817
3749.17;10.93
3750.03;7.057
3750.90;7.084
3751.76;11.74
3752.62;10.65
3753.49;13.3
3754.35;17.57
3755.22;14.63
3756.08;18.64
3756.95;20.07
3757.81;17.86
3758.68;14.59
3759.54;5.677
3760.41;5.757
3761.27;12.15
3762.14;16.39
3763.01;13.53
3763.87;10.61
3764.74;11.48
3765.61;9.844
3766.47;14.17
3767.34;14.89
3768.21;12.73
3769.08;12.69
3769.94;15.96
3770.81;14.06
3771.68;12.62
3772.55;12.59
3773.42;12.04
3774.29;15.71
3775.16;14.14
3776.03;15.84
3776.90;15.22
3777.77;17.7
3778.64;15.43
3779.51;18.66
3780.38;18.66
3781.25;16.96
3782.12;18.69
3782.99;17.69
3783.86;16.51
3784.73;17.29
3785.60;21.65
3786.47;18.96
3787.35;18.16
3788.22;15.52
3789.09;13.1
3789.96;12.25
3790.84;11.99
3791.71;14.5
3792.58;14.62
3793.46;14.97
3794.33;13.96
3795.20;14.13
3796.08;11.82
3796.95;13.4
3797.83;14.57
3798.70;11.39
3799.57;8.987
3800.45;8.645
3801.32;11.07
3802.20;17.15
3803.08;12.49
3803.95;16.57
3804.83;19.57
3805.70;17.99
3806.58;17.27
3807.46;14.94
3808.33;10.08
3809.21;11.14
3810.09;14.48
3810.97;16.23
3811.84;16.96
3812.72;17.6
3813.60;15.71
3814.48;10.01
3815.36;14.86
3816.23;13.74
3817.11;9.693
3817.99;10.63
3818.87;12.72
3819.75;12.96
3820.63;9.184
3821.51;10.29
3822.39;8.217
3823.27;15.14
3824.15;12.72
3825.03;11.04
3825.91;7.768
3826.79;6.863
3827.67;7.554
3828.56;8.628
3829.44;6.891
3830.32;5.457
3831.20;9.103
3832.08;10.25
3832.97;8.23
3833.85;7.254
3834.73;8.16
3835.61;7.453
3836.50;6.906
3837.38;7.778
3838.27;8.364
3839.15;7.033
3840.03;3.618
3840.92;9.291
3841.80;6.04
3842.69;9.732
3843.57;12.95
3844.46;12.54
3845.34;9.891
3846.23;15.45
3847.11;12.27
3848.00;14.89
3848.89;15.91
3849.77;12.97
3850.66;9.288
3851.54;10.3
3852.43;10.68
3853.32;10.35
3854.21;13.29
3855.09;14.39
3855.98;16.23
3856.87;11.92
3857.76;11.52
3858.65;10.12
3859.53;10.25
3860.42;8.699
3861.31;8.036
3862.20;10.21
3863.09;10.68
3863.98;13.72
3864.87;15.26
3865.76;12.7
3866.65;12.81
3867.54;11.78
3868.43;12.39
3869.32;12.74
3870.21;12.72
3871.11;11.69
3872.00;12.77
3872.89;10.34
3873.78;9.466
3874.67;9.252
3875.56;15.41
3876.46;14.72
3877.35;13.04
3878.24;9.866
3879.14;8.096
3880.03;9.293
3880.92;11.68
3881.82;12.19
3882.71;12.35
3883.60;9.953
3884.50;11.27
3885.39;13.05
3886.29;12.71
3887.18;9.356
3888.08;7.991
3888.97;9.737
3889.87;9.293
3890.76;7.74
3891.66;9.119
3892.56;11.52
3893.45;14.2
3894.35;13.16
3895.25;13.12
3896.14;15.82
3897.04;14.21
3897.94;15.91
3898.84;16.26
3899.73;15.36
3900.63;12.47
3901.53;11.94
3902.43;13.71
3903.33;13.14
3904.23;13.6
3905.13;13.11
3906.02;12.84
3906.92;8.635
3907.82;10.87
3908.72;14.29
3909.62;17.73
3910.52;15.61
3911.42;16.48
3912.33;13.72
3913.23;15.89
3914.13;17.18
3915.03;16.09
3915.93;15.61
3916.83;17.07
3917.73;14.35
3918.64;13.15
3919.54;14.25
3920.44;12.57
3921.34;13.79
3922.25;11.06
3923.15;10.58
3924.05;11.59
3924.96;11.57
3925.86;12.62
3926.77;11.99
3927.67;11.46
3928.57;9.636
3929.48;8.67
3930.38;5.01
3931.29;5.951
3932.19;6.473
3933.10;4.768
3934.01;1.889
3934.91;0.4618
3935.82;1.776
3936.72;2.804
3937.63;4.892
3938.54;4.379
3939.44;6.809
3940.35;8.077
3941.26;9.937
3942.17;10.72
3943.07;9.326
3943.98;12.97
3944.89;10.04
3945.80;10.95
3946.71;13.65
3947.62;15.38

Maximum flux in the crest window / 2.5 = 7.1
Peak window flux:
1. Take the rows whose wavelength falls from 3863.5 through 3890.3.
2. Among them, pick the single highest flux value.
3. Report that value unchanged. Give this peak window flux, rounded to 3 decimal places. 15.410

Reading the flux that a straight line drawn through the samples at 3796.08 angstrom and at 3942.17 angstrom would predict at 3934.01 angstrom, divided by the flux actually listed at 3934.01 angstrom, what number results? 5.7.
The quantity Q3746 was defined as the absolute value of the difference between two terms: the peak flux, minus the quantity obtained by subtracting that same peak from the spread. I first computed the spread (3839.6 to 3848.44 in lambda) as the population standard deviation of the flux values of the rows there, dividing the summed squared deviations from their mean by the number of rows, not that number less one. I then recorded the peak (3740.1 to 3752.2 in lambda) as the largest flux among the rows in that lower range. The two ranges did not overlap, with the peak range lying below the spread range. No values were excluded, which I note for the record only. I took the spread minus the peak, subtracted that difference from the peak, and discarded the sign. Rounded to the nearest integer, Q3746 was 25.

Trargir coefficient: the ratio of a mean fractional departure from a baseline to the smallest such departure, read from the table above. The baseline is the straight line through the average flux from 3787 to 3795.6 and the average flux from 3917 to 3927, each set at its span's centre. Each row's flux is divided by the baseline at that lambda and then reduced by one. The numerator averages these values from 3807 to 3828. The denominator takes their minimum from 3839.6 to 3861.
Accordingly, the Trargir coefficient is 0.2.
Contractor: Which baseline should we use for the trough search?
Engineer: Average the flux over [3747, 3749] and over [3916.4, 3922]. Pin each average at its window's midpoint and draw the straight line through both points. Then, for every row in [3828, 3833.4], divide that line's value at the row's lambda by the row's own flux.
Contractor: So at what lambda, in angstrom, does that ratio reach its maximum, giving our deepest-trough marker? 3830.32 angstrom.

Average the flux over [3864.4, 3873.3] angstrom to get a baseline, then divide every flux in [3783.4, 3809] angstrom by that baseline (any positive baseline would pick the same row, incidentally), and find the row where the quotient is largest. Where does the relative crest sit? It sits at 3785.60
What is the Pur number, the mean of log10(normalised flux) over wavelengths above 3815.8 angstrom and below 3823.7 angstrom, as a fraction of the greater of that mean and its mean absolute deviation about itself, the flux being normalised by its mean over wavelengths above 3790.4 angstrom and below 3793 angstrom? -1.2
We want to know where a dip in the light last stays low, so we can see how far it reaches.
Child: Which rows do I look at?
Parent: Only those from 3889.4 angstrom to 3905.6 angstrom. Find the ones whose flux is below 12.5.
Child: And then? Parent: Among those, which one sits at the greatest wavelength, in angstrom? 3901.53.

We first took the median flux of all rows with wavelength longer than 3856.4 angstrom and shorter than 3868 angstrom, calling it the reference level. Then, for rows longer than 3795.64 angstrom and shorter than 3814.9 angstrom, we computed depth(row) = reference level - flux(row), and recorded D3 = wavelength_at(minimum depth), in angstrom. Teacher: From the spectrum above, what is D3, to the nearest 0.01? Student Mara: 3804.83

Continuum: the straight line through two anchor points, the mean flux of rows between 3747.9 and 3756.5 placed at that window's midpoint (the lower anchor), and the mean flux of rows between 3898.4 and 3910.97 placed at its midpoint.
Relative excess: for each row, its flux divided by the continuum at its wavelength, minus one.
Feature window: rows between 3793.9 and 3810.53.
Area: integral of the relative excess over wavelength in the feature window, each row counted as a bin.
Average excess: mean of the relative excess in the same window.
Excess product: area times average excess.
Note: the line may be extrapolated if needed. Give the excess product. 0.12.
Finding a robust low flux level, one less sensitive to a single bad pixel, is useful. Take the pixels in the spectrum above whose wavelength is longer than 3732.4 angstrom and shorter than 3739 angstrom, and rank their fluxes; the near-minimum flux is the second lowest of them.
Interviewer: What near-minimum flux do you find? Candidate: 5.759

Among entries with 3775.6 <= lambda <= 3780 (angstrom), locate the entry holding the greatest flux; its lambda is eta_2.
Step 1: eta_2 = 3779.51 angstrom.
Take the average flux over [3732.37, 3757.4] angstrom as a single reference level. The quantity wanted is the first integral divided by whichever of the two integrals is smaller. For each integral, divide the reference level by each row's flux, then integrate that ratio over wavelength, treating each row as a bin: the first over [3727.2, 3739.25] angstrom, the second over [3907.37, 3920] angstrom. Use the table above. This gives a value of 1.44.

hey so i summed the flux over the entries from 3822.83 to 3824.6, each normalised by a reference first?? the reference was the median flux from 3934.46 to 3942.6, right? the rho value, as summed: 5.7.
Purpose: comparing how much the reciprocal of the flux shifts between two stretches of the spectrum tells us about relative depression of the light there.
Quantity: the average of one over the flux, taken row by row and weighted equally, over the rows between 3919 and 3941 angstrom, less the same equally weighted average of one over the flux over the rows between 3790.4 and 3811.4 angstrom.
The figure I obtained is 0.18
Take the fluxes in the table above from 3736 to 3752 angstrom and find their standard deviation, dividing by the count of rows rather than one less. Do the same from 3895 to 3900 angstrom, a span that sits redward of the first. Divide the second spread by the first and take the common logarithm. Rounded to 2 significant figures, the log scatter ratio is -0.38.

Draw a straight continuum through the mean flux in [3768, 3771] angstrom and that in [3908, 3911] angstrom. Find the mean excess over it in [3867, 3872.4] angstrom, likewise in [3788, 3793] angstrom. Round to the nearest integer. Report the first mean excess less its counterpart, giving -2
